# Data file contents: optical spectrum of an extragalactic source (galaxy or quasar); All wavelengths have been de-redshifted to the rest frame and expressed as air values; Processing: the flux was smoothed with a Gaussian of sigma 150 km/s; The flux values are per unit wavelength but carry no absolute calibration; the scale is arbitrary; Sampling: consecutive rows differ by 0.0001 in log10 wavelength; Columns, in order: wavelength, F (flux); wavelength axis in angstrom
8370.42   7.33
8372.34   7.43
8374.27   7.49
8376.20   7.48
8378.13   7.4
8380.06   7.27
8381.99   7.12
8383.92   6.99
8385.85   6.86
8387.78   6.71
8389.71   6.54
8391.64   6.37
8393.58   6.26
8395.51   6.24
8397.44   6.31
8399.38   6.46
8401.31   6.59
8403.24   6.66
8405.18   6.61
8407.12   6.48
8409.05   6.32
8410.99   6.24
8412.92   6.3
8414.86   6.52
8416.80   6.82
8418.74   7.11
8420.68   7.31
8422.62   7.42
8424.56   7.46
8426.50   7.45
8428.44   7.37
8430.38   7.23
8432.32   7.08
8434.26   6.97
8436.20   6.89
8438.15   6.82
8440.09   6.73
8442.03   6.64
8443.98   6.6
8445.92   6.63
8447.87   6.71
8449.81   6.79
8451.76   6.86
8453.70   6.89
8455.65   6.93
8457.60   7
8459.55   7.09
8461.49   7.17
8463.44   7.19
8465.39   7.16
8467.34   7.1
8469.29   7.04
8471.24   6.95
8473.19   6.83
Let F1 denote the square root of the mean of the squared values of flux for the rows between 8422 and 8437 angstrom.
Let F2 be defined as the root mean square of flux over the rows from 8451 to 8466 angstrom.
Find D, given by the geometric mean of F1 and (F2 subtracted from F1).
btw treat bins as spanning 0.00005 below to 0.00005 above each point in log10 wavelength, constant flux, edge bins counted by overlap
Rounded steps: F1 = 7.2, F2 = 7.04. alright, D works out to 1.20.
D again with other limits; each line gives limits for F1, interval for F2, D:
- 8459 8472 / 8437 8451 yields 1.68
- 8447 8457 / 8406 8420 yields 1.40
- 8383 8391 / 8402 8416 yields 1.49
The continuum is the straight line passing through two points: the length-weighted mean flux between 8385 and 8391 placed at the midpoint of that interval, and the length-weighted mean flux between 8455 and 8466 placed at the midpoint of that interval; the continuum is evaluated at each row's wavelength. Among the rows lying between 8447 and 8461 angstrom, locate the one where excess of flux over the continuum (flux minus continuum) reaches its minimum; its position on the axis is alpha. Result 8447.87 angstrom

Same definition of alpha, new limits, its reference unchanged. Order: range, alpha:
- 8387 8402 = 8395.51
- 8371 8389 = 8387.78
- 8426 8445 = 8443.98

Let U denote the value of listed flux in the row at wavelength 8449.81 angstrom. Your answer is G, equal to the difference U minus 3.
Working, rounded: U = 6.79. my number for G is 3.8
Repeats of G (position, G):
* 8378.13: 4.4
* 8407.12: 3.5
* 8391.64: 3.4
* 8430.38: 4.2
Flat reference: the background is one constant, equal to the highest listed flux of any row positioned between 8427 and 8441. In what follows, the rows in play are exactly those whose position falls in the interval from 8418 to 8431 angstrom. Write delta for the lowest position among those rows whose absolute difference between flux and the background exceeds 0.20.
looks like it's 8418.74 angstrom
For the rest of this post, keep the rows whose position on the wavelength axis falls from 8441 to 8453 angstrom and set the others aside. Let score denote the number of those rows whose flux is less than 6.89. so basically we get 6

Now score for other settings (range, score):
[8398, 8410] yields 6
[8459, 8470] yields 0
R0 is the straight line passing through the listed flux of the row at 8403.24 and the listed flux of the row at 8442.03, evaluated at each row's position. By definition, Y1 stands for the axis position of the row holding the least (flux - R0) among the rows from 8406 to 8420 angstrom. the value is 8410.99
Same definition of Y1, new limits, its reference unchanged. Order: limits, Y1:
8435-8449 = 8443.98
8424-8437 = 8436.20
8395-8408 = 8395.51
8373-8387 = 8385.85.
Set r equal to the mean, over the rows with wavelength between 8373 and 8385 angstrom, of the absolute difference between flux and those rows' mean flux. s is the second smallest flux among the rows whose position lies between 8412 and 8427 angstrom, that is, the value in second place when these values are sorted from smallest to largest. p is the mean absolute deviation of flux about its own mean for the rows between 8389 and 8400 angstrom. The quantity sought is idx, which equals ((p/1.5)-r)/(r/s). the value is -4.1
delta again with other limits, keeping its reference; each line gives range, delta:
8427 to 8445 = 8432.32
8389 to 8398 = 8389.71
